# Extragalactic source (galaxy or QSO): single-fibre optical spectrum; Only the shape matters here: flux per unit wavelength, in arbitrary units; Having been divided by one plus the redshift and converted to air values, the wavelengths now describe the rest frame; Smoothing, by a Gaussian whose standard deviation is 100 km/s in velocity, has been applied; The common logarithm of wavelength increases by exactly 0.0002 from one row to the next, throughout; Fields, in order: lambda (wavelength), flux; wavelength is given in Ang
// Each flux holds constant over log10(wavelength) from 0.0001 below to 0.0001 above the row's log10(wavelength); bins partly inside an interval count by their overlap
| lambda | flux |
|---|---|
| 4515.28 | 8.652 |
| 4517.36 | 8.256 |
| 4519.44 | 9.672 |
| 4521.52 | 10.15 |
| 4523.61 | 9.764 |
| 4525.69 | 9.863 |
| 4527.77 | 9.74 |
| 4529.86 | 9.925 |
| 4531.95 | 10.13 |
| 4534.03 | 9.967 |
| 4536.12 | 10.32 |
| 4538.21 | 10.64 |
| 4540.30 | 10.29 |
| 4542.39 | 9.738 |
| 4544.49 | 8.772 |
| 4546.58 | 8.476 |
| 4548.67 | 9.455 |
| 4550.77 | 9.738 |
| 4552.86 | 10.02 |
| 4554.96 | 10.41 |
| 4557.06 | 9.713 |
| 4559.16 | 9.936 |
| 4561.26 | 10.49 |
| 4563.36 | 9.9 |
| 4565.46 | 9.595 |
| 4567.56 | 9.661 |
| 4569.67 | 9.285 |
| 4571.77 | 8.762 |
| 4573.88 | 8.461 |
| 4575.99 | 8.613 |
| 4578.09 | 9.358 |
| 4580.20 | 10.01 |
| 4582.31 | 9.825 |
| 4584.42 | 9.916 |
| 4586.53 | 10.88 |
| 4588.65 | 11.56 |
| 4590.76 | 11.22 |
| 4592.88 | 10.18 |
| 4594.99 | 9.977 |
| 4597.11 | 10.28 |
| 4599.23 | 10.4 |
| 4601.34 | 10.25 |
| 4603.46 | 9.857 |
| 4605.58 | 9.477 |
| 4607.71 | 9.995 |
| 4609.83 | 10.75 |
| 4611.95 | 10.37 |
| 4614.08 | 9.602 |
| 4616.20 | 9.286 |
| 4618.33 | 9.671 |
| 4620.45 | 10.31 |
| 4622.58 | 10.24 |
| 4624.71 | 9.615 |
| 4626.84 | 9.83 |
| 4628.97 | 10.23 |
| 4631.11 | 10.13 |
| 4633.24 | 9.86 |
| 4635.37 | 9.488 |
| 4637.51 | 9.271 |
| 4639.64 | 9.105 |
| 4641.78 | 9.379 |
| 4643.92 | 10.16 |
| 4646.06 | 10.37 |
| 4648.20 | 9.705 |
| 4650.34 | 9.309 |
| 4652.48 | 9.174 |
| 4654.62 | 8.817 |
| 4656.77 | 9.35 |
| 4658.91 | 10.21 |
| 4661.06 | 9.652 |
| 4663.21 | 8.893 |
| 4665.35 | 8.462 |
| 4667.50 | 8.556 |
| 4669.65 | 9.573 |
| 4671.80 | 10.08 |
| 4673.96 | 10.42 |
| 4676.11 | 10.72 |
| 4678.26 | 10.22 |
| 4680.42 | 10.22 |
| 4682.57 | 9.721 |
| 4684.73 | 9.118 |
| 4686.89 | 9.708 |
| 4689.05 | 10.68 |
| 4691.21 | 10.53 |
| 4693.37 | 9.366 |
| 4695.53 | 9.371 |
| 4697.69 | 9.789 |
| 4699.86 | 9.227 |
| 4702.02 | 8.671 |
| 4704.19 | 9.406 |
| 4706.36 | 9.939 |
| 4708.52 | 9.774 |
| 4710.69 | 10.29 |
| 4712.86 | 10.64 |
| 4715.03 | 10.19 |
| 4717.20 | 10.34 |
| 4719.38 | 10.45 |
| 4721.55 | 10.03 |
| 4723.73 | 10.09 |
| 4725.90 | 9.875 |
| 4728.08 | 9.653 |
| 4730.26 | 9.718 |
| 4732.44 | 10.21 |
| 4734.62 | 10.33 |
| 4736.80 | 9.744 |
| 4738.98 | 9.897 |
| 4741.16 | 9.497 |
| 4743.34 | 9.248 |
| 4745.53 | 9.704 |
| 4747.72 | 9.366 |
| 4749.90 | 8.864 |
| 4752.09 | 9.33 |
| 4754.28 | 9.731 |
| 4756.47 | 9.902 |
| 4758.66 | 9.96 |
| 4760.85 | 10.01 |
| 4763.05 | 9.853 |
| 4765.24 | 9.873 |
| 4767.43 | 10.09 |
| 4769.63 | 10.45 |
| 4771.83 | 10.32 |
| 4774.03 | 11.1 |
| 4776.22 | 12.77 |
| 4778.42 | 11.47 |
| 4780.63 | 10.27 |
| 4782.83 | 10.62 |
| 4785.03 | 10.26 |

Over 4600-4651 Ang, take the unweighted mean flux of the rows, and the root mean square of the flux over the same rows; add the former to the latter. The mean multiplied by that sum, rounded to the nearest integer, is 194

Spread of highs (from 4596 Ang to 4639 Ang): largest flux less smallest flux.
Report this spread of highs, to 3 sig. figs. 1.48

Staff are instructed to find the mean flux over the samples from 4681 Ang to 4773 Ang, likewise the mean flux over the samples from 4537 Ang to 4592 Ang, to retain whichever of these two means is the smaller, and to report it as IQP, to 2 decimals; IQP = 9.80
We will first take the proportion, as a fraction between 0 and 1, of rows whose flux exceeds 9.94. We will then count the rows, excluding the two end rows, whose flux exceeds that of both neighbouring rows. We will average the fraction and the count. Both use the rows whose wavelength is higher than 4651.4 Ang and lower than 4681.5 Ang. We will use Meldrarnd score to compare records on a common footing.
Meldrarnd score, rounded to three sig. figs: 1.21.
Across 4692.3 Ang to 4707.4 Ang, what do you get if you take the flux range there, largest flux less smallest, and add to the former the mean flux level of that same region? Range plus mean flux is 10.7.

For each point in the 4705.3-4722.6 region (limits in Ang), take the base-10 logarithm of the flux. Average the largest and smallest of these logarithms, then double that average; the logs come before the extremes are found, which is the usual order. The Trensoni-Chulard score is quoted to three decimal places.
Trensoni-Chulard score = 2.017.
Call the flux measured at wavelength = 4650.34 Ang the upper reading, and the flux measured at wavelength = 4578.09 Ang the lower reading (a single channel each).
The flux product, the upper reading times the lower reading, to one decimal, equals 87.1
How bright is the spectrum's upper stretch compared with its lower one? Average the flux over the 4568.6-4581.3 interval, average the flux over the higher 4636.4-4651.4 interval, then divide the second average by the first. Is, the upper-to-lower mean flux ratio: 1.06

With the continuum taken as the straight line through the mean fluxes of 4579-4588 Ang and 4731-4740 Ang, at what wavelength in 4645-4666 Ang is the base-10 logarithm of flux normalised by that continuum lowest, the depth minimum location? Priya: 4665.35 Ang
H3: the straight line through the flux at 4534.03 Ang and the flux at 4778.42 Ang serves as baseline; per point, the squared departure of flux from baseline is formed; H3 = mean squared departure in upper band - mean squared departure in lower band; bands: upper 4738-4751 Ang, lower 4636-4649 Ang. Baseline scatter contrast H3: 2.3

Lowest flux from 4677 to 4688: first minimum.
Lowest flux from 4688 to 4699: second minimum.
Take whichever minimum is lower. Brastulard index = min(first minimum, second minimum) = 9.1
